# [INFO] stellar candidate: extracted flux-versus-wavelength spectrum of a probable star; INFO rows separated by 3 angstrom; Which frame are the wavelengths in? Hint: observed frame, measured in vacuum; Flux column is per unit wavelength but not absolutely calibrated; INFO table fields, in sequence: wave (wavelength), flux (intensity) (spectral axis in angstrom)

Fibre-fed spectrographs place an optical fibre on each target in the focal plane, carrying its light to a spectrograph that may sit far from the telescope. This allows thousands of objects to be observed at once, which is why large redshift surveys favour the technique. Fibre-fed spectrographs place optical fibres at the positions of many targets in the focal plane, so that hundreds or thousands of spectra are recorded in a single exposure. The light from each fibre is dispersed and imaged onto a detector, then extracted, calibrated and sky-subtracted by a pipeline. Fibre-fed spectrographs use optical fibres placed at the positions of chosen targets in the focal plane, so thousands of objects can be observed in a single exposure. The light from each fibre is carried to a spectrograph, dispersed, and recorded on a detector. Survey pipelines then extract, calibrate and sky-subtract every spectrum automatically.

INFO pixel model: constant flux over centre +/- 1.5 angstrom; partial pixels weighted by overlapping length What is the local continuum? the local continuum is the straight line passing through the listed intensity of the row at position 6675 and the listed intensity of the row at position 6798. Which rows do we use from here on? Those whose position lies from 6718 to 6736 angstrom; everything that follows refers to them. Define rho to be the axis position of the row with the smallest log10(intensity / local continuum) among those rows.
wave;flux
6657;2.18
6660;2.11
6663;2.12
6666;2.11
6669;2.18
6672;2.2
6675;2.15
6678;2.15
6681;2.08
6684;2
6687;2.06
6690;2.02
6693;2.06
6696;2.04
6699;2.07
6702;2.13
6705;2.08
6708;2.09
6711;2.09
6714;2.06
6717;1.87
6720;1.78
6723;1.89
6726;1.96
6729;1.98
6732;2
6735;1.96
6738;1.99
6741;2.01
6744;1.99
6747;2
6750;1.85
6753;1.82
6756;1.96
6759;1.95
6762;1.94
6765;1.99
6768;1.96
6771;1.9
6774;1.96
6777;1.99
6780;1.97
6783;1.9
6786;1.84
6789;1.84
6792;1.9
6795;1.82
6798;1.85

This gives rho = 6720 angstrom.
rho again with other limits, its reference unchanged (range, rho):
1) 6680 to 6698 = 6684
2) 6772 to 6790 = 6786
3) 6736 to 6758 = 6753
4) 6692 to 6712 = 6696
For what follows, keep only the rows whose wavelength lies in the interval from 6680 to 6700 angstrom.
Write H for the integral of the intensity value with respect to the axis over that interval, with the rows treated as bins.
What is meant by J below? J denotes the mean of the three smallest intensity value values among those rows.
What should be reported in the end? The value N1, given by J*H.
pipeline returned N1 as 83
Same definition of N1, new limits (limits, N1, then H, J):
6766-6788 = 80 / 42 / 1.88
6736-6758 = 80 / 43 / 1.88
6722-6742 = 76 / 39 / 1.94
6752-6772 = 73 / 39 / 1.89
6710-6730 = 72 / 39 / 1.85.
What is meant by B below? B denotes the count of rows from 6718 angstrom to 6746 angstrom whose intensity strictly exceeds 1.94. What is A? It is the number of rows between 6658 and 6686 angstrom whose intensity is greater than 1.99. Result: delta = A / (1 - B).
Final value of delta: -1.5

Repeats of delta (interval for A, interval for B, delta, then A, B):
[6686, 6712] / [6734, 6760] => -1.5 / 9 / 7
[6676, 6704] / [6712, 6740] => -1.8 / 9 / 6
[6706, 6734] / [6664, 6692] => -0.5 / 4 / 9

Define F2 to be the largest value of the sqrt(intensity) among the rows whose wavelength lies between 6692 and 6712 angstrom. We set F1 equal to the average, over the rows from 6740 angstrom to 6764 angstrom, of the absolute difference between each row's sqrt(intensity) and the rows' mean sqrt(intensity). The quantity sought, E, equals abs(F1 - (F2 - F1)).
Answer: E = 1.42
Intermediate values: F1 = 0.019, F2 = 1.46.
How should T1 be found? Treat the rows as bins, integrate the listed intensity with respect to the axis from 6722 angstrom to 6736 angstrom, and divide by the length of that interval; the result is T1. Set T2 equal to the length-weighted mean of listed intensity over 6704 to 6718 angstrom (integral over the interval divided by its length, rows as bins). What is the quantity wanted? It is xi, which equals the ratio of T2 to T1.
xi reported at 1.04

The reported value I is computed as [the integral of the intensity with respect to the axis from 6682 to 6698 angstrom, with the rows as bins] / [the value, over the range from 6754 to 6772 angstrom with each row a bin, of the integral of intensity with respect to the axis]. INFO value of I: 0.9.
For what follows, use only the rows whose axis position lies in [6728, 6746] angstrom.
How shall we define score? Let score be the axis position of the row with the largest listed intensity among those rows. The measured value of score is 6741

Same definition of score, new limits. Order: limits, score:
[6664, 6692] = 6672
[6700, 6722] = 6702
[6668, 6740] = 6672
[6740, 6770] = 6741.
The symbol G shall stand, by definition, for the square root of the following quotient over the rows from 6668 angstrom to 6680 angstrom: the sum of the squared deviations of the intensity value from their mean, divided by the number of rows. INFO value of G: 0.021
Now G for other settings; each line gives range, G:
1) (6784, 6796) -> 0.030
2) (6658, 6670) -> 0.029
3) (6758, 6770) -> 0.019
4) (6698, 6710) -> 0.023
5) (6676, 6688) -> 0.054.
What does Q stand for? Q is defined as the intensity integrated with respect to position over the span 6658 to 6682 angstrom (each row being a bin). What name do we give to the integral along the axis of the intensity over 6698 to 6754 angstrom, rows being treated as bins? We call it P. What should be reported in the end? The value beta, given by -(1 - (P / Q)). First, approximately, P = 111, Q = 51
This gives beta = 1.2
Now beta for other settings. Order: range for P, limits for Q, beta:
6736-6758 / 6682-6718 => -0.4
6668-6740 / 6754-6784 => 1.5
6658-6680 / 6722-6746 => 0.0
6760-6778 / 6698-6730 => -0.4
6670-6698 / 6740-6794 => -0.4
